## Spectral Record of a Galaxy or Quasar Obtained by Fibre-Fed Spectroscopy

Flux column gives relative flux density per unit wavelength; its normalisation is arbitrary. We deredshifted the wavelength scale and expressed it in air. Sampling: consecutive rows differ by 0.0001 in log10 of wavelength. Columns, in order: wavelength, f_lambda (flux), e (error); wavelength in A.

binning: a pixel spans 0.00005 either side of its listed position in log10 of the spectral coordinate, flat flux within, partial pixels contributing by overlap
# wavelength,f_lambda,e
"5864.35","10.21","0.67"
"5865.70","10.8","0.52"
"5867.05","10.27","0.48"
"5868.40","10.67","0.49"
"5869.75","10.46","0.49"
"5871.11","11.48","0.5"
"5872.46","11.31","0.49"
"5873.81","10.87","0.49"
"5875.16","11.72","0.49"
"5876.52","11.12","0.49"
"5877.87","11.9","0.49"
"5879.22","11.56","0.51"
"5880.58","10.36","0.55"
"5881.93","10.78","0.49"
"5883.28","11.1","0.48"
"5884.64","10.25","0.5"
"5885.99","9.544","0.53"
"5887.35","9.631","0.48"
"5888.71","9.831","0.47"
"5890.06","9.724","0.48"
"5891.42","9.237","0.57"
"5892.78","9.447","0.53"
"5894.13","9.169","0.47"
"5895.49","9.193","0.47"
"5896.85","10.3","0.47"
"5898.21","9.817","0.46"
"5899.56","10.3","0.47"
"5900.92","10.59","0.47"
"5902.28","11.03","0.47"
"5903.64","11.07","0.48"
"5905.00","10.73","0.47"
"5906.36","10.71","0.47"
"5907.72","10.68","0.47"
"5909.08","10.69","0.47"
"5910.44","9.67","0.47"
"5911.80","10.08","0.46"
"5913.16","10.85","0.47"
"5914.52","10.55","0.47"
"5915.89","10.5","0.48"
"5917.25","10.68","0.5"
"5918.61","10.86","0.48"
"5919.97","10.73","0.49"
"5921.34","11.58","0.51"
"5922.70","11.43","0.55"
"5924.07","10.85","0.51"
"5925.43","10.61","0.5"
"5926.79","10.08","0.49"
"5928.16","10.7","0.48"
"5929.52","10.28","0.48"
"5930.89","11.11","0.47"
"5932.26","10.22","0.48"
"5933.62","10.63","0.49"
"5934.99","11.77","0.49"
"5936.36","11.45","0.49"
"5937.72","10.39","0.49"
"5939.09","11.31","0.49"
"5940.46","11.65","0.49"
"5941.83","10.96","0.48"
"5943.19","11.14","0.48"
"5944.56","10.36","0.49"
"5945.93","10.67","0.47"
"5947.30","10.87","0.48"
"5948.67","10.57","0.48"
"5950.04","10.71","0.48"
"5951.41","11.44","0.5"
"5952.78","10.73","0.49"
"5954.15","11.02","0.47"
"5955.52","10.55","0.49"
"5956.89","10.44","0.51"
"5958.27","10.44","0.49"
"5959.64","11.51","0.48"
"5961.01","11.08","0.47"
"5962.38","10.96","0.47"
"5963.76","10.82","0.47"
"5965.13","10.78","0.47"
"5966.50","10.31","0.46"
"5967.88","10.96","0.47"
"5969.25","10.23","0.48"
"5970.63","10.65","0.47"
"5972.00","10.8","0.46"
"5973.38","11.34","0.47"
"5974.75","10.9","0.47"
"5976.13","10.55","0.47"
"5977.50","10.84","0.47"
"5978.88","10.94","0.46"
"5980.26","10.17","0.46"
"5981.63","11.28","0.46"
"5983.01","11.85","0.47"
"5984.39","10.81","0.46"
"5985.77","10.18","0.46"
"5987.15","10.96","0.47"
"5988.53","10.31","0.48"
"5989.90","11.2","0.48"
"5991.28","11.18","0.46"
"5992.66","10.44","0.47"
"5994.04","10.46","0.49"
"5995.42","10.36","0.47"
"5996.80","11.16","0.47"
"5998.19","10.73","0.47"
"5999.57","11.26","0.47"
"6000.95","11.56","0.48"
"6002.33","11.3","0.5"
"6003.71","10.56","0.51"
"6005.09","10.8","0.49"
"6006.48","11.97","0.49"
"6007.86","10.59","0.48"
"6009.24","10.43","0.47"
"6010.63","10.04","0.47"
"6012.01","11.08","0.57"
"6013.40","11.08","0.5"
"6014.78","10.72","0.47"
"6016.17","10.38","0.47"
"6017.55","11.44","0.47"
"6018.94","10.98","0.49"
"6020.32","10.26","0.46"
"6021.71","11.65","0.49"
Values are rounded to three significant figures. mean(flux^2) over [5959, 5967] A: 119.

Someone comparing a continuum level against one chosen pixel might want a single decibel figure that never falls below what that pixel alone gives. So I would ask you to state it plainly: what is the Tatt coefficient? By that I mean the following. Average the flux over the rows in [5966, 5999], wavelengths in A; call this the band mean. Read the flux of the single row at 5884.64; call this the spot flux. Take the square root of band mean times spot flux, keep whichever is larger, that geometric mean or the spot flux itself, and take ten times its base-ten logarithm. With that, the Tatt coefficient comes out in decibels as 10.2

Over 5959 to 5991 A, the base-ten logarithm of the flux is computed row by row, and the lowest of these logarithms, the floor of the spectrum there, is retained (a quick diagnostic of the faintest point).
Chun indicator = 1.007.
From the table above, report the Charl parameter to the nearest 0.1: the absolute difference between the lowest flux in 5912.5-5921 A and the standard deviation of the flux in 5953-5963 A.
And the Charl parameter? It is 10.1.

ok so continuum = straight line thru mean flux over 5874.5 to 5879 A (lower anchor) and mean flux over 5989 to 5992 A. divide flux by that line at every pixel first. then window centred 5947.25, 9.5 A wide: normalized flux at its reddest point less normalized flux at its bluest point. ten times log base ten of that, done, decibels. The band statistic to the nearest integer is -15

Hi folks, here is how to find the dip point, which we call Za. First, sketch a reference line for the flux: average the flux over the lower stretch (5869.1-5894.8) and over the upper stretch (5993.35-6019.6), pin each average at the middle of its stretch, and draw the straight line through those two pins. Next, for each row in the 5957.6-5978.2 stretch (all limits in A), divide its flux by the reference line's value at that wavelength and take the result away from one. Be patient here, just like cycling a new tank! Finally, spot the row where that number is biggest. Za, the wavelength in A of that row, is 5969.25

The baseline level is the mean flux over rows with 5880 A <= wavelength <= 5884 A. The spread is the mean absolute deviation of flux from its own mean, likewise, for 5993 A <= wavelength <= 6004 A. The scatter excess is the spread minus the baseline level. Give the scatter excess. -10.4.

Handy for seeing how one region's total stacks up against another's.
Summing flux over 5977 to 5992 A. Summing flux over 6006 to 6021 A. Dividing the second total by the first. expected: 0.99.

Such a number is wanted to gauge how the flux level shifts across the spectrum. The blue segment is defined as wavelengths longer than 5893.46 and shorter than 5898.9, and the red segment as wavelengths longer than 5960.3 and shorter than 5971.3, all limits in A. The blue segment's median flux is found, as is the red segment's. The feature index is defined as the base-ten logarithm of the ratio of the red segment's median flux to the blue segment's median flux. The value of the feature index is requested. 0.055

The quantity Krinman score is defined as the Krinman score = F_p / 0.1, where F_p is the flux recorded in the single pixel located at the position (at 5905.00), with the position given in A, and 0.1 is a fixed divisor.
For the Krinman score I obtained 107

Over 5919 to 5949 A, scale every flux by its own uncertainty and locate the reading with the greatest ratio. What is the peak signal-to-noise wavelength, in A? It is 5934.99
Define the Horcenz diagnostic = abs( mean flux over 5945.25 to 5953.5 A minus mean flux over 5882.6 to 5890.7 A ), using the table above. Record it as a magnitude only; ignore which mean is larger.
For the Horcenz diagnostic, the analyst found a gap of 0.82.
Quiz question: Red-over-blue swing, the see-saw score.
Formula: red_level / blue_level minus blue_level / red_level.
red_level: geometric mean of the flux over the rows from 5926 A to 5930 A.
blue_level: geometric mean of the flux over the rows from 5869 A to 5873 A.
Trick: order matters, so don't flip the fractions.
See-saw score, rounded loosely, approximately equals -0.14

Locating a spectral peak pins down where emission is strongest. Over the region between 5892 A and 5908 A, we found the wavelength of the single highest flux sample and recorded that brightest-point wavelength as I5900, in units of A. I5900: 5903.64 A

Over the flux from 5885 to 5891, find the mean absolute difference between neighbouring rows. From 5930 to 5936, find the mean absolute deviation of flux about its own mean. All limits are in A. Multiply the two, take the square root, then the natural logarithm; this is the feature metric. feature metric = -1.4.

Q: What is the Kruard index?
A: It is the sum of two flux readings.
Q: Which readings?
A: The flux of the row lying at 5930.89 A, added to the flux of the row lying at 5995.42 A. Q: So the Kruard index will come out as 21.5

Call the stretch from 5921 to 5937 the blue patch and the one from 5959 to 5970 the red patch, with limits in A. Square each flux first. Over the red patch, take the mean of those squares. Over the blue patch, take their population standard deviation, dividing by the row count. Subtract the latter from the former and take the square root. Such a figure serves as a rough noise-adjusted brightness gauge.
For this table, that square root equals 10.3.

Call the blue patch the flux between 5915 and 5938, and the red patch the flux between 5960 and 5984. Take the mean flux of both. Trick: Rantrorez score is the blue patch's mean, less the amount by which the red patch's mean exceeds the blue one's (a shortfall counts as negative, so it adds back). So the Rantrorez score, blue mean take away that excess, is 10.8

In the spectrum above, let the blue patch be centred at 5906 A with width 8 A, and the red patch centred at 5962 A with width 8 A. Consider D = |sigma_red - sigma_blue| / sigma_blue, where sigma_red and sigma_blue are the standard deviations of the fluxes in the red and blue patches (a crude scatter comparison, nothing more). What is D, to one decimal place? 1.0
